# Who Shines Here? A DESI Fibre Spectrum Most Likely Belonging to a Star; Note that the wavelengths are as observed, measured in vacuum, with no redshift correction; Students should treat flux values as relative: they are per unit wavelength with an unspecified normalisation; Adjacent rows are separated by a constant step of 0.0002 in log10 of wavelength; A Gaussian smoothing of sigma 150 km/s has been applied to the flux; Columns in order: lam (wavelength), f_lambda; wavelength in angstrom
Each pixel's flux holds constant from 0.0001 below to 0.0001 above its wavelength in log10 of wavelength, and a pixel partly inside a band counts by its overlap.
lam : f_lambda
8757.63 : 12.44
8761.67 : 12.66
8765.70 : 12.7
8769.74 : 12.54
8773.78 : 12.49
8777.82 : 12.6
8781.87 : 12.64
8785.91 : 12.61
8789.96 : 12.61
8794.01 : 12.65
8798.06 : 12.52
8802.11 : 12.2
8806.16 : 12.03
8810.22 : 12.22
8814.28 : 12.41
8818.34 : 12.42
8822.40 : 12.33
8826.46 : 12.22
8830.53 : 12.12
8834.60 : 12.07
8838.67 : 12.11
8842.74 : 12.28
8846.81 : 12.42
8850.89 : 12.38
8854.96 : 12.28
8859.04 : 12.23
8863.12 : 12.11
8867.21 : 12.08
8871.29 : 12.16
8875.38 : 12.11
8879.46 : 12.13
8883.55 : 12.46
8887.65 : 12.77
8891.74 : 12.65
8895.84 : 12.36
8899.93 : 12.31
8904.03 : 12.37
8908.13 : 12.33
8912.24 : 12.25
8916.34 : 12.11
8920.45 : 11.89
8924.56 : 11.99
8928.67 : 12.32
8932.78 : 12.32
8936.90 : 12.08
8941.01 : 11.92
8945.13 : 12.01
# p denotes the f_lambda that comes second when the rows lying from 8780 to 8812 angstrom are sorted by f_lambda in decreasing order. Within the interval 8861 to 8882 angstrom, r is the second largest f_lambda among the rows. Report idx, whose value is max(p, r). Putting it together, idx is 12.6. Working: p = 12.64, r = 12.13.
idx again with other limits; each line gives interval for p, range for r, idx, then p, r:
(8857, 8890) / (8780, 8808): 12.6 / 12.46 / 12.64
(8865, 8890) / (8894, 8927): 12.5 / 12.46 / 12.36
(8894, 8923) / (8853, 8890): 12.5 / 12.36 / 12.46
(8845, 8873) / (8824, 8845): 12.4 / 12.38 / 12.22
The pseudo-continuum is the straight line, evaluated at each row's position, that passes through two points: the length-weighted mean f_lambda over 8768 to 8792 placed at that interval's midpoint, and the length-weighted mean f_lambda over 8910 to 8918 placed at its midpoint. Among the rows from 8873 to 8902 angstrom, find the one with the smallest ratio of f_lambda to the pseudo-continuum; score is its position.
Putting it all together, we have 8875.38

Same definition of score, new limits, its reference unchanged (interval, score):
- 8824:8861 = 8834.60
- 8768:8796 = 8773.78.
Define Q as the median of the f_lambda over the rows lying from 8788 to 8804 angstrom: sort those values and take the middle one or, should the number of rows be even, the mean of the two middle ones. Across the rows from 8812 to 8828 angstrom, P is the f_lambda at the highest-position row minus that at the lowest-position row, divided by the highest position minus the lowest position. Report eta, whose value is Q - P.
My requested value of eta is 12.6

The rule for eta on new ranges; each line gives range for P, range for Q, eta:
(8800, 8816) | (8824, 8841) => 12.1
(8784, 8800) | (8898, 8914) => 12.3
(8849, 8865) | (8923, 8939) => 12.2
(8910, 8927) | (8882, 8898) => 12.6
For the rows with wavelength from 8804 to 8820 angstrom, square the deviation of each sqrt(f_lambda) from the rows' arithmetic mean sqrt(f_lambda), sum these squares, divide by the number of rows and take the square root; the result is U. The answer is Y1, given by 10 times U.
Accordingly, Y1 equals 0.23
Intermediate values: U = 0.023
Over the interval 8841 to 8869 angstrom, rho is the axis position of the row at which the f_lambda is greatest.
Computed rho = 8846.81 angstrom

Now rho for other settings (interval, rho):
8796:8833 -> 8798.06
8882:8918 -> 8887.65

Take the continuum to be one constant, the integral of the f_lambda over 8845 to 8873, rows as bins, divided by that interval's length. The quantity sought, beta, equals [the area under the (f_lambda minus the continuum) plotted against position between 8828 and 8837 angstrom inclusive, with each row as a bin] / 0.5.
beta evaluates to -2.4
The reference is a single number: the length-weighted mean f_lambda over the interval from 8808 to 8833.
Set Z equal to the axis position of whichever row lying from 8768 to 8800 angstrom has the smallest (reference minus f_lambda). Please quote 8794.01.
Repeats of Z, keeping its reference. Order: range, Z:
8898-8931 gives 8904.03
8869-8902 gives 8887.65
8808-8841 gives 8818.34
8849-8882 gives 8850.89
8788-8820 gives 8794.01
